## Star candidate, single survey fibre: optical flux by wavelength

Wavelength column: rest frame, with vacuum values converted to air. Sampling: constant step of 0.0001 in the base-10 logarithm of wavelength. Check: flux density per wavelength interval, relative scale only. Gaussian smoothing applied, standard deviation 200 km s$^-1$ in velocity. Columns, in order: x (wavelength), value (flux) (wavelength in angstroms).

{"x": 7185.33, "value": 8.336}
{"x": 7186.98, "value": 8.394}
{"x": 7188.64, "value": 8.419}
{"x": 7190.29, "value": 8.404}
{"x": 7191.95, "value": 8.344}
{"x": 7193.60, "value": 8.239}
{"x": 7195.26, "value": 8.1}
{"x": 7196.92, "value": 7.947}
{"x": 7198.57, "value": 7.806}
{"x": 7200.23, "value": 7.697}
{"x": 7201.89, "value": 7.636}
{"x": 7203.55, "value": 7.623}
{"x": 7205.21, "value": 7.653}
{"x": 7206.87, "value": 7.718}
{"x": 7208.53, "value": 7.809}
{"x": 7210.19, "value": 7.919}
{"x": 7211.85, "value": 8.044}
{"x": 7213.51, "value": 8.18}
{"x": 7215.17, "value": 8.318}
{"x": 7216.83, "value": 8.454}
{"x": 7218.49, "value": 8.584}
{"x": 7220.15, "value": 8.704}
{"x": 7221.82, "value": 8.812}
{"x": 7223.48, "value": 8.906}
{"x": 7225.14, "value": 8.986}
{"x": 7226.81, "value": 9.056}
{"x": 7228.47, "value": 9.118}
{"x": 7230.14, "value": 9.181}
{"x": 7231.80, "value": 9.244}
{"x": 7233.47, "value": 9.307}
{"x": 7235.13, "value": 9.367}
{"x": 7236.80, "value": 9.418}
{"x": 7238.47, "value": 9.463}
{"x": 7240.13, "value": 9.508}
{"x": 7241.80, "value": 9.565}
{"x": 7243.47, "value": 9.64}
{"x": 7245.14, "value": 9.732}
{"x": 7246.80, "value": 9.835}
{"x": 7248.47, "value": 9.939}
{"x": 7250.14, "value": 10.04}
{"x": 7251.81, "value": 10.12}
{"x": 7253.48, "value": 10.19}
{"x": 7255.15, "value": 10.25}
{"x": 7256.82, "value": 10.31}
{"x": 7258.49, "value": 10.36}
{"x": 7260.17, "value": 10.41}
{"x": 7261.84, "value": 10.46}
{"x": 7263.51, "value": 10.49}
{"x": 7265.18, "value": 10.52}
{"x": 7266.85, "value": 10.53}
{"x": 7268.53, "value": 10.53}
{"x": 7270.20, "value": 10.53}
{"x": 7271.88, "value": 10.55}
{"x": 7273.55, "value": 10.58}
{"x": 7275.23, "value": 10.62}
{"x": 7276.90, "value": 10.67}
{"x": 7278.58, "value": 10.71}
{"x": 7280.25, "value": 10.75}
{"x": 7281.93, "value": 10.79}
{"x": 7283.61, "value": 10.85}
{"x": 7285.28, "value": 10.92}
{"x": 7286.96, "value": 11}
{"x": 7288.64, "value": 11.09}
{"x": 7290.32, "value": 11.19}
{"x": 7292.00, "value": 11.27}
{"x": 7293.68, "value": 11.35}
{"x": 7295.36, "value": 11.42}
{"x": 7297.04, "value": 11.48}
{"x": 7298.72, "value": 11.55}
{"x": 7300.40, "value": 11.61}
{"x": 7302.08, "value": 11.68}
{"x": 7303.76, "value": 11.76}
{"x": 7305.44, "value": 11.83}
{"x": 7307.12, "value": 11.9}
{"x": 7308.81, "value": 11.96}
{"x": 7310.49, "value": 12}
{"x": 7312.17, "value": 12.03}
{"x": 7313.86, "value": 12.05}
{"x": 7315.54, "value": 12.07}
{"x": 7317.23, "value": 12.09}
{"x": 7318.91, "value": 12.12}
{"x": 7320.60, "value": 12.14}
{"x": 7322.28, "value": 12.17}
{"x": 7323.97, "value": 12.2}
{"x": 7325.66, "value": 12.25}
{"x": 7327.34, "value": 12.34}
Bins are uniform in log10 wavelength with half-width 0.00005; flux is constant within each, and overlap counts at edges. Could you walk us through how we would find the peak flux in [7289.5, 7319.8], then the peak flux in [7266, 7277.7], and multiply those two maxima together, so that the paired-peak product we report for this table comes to 129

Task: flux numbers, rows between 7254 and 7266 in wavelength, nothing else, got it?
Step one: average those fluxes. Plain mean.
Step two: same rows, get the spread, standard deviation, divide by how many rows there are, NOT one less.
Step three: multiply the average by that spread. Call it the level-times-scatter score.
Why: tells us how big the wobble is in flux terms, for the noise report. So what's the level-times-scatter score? 0.9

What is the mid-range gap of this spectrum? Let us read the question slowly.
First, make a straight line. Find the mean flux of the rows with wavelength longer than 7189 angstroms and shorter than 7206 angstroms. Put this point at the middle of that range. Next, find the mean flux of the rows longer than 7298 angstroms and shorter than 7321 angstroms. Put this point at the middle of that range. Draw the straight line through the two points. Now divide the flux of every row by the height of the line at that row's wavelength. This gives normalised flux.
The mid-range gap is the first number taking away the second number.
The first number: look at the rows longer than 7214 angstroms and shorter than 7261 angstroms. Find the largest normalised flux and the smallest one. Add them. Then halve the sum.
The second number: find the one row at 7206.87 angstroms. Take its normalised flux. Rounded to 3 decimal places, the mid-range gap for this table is 0.066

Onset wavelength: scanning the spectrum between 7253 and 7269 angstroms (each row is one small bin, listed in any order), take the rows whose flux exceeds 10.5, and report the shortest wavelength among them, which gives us 7265.18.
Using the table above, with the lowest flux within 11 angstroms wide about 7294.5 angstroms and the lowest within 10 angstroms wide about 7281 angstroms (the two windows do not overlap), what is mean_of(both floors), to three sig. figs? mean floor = 10.9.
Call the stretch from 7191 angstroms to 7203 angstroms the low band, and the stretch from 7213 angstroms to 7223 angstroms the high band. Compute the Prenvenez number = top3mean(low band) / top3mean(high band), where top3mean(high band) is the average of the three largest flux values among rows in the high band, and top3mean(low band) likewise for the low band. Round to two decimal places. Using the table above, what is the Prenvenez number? 0.95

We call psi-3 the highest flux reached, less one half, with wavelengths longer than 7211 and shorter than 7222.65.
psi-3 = 8.3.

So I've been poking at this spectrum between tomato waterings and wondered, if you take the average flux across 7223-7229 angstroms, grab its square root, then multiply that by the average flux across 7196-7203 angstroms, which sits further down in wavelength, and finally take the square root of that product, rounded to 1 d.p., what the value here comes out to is 4.8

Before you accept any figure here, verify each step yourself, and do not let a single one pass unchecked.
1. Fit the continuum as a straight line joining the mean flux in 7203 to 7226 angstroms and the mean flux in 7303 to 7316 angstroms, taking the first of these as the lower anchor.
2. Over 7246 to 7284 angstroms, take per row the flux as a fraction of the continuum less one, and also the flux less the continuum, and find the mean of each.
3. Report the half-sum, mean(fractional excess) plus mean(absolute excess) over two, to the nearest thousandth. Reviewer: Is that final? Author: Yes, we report 0.113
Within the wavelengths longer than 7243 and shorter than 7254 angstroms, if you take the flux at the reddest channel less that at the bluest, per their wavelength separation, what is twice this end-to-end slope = 0.11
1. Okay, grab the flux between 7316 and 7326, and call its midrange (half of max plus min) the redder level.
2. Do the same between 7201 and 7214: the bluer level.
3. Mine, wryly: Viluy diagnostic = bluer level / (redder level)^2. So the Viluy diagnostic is 0.053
